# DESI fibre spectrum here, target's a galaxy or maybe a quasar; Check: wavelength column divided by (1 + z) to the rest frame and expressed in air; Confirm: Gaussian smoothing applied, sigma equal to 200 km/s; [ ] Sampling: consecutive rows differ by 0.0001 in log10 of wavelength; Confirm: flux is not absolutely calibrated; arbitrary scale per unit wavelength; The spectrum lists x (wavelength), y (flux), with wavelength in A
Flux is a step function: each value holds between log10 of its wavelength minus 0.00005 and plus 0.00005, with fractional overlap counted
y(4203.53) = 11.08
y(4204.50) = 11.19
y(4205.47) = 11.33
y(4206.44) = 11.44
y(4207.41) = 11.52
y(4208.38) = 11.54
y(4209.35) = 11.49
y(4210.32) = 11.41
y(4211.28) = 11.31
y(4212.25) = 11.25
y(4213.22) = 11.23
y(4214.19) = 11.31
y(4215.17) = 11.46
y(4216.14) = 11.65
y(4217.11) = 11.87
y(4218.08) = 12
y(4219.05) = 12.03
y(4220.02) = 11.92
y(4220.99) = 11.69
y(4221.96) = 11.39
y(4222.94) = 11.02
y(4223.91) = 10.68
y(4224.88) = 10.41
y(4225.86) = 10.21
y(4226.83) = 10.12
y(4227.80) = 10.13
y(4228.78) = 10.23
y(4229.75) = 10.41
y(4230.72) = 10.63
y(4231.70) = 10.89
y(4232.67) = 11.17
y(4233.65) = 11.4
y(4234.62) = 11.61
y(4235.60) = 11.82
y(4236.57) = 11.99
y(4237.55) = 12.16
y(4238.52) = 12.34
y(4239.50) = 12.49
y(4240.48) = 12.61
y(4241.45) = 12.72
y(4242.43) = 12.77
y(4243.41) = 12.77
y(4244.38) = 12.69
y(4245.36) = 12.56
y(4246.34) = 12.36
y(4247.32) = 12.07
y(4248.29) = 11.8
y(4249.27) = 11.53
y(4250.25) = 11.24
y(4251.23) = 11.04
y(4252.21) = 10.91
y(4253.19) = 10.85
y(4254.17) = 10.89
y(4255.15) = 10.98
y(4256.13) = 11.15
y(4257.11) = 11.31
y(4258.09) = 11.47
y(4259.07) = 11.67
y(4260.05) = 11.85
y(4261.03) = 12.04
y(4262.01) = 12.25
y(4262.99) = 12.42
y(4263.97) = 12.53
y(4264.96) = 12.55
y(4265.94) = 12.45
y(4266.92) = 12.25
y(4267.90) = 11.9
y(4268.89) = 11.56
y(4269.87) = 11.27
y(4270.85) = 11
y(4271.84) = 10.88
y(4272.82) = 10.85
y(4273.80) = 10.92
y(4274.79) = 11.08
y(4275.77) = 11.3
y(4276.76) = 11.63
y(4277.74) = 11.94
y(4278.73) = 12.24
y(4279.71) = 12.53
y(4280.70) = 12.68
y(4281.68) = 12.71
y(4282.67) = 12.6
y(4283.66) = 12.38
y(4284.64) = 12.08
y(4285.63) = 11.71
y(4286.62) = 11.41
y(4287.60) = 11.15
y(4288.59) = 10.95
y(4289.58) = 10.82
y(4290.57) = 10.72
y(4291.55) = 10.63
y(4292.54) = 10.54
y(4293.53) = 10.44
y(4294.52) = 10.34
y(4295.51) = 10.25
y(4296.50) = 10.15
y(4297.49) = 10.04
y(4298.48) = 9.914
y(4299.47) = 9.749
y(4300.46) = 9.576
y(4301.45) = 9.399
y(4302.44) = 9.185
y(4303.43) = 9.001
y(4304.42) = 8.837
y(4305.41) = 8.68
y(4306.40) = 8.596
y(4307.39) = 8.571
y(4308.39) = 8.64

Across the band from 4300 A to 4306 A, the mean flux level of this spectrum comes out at 9.1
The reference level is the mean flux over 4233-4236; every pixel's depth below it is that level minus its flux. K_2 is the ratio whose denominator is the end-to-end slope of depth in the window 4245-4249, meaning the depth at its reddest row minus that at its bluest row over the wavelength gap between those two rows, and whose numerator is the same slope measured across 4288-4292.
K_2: 0.4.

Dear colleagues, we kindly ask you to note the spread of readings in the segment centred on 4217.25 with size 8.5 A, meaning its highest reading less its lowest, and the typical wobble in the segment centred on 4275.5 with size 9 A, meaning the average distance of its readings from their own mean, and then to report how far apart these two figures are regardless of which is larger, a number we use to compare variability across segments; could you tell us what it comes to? 0.27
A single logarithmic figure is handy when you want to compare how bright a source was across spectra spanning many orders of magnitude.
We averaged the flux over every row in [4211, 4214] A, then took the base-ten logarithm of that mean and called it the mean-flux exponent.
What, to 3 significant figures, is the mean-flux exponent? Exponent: 1.05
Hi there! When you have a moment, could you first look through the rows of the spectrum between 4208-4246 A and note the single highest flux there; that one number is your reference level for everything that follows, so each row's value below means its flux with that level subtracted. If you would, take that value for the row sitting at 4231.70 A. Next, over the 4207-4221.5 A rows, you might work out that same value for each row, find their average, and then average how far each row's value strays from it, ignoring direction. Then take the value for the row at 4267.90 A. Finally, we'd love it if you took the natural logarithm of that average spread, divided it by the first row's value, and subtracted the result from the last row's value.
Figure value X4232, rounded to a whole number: -2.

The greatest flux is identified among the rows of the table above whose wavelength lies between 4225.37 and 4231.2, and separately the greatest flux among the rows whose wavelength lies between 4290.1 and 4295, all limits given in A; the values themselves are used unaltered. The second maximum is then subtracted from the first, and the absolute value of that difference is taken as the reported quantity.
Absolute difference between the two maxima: 0.1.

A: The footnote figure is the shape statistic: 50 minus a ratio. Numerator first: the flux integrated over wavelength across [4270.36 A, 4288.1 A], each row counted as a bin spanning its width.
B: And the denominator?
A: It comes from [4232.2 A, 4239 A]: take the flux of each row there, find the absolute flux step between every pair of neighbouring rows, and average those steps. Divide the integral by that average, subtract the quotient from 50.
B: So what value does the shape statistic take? -1017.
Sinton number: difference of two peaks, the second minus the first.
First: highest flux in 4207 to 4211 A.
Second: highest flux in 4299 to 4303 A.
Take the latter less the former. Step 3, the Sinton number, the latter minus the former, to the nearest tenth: -1.8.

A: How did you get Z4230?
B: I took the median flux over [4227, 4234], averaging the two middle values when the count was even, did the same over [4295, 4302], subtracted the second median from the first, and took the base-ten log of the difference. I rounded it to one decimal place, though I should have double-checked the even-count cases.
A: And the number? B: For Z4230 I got -0.1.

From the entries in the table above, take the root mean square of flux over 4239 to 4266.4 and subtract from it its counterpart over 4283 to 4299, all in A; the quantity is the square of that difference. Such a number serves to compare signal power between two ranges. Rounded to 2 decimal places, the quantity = 1.16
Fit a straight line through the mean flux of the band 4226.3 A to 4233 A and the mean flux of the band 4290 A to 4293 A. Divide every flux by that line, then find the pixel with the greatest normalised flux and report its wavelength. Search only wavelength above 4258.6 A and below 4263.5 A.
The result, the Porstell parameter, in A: 4262.99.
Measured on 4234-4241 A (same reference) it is 4240.48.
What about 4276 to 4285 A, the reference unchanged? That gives 4281.68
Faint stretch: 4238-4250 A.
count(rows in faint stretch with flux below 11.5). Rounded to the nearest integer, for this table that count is 0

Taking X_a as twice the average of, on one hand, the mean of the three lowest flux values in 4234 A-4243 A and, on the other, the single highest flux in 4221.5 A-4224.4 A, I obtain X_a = 23.2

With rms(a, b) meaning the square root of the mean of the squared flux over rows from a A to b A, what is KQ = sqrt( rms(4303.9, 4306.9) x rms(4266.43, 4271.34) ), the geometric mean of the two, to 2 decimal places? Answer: 10.05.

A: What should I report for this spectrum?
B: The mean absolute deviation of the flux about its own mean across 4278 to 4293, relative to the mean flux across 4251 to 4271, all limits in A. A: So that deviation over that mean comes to 0.063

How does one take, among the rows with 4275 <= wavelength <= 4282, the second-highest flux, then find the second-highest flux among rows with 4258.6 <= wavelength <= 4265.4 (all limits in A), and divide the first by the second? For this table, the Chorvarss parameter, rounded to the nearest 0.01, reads 1.01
